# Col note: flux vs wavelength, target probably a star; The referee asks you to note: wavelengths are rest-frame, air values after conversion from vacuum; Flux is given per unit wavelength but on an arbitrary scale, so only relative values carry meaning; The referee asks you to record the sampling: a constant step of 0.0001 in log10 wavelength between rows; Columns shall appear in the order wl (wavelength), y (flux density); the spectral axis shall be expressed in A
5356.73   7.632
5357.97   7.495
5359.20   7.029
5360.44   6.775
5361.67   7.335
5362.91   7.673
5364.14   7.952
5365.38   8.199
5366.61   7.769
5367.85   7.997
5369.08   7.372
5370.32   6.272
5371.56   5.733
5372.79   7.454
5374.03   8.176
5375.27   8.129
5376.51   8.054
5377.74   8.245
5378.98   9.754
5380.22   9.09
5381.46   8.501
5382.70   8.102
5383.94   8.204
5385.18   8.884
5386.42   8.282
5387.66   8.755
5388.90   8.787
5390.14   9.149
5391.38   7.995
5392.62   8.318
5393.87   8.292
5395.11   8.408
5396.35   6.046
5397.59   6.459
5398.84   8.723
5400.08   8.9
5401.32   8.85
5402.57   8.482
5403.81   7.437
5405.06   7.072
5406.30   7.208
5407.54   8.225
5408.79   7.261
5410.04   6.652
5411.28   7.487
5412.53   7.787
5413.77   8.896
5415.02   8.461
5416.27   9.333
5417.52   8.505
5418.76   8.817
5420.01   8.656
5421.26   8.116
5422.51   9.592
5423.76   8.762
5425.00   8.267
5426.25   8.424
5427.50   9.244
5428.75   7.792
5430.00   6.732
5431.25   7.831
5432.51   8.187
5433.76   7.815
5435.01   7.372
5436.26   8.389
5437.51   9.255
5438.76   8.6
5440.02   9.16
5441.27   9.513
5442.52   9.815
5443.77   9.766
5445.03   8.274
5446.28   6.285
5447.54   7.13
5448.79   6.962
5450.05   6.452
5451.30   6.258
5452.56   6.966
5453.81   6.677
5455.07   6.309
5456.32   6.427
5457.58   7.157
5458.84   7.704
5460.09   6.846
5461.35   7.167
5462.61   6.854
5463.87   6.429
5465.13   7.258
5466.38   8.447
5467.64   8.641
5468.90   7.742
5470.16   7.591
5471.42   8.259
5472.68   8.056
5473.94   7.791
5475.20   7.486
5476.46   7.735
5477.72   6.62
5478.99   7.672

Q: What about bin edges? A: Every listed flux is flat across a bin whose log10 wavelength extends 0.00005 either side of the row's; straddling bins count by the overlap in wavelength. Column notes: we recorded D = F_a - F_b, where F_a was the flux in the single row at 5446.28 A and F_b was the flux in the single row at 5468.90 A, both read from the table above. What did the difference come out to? -1.46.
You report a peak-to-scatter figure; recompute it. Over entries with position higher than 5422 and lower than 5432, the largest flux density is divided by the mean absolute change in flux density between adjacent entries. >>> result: 11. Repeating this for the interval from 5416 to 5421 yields 22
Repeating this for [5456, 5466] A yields 13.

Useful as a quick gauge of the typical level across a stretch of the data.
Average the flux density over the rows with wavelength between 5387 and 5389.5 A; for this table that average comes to 8.77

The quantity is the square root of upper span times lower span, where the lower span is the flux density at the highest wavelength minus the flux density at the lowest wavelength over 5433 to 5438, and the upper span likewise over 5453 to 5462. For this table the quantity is 0.84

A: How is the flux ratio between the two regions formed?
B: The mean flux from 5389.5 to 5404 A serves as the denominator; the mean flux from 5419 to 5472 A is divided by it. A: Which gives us 0.97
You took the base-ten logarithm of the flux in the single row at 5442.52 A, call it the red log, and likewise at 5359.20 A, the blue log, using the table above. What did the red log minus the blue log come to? 0.14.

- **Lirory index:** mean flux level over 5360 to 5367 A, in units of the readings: 7.6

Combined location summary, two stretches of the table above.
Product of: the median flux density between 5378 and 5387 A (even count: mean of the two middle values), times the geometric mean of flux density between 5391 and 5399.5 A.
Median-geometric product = 65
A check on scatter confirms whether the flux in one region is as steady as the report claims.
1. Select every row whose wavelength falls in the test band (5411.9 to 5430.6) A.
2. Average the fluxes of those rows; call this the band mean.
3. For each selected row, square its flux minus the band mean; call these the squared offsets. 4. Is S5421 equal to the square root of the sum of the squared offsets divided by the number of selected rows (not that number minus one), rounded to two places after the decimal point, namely 0.69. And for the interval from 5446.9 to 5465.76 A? 0.40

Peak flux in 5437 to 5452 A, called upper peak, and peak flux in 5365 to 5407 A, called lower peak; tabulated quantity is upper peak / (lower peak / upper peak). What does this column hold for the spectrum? 9.9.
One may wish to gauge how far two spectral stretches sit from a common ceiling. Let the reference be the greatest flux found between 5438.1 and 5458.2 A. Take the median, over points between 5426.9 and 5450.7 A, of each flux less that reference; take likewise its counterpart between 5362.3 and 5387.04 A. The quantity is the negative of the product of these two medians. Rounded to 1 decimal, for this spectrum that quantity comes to -2.8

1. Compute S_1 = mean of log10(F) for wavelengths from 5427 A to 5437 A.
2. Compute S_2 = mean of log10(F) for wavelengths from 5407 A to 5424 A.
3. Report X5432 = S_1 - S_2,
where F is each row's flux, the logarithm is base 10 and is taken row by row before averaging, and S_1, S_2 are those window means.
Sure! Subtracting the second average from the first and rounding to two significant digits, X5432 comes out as -0.021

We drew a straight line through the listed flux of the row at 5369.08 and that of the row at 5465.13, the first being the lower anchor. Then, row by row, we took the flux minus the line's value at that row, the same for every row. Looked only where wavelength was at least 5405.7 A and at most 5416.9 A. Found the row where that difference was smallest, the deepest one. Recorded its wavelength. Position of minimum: 5410.04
